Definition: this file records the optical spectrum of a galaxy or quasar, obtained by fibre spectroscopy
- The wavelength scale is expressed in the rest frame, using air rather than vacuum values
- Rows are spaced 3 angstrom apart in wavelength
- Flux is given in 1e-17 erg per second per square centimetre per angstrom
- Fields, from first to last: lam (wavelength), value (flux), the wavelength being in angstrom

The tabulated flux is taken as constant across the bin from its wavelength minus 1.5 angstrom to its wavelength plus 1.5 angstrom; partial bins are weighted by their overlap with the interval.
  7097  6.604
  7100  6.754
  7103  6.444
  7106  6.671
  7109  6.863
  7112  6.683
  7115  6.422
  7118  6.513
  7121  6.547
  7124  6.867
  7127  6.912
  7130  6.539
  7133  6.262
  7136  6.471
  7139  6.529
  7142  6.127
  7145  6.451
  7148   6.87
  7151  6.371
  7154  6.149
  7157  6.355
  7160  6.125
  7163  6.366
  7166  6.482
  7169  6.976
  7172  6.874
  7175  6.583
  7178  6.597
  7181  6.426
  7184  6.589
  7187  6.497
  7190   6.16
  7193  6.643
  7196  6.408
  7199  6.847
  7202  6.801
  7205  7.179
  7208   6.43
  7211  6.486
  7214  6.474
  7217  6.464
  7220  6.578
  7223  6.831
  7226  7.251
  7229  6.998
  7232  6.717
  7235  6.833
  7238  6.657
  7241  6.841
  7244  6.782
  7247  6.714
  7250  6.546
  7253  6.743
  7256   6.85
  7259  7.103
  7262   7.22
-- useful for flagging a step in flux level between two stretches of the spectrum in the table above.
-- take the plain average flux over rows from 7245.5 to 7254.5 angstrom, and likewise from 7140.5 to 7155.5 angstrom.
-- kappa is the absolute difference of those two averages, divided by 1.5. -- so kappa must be 0.18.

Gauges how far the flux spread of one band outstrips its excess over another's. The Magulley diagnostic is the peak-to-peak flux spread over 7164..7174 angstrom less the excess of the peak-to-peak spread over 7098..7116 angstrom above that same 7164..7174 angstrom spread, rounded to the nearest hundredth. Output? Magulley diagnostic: 0.55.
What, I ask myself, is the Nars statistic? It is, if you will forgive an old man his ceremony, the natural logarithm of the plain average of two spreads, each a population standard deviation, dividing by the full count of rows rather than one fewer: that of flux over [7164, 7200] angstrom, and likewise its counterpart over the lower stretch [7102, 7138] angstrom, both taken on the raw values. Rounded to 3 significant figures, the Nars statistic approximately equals -1.58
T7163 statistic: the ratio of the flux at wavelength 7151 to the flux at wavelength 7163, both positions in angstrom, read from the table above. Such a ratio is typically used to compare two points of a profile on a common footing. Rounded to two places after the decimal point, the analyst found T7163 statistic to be 1.00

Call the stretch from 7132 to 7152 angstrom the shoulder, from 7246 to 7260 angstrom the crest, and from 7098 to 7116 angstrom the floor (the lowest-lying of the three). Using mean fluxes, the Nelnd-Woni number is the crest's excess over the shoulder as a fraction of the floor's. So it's 0.05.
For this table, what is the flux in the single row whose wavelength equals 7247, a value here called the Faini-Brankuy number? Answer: 6.714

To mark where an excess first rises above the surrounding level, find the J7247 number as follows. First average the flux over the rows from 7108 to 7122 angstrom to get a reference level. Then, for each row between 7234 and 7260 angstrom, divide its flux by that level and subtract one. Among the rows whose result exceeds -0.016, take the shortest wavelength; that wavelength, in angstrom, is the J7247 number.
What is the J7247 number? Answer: 7235 angstrom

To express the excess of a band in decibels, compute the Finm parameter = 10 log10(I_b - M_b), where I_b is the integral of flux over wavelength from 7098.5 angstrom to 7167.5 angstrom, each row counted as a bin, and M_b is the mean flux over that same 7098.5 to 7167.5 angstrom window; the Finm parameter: 26.5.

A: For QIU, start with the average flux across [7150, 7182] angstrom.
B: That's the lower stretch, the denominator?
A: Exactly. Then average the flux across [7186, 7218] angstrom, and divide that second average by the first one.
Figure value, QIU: 1.02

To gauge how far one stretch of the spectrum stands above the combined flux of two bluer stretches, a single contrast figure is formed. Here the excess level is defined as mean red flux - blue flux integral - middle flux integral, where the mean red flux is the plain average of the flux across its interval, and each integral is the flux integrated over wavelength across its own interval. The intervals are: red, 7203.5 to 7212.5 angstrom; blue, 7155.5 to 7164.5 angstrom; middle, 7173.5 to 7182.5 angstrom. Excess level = -109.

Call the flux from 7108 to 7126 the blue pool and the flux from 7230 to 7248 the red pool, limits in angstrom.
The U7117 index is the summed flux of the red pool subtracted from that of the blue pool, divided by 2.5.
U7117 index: -0.26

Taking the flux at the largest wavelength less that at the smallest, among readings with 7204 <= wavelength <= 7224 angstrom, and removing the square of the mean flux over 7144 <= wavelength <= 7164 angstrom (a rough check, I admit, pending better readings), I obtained -41.1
